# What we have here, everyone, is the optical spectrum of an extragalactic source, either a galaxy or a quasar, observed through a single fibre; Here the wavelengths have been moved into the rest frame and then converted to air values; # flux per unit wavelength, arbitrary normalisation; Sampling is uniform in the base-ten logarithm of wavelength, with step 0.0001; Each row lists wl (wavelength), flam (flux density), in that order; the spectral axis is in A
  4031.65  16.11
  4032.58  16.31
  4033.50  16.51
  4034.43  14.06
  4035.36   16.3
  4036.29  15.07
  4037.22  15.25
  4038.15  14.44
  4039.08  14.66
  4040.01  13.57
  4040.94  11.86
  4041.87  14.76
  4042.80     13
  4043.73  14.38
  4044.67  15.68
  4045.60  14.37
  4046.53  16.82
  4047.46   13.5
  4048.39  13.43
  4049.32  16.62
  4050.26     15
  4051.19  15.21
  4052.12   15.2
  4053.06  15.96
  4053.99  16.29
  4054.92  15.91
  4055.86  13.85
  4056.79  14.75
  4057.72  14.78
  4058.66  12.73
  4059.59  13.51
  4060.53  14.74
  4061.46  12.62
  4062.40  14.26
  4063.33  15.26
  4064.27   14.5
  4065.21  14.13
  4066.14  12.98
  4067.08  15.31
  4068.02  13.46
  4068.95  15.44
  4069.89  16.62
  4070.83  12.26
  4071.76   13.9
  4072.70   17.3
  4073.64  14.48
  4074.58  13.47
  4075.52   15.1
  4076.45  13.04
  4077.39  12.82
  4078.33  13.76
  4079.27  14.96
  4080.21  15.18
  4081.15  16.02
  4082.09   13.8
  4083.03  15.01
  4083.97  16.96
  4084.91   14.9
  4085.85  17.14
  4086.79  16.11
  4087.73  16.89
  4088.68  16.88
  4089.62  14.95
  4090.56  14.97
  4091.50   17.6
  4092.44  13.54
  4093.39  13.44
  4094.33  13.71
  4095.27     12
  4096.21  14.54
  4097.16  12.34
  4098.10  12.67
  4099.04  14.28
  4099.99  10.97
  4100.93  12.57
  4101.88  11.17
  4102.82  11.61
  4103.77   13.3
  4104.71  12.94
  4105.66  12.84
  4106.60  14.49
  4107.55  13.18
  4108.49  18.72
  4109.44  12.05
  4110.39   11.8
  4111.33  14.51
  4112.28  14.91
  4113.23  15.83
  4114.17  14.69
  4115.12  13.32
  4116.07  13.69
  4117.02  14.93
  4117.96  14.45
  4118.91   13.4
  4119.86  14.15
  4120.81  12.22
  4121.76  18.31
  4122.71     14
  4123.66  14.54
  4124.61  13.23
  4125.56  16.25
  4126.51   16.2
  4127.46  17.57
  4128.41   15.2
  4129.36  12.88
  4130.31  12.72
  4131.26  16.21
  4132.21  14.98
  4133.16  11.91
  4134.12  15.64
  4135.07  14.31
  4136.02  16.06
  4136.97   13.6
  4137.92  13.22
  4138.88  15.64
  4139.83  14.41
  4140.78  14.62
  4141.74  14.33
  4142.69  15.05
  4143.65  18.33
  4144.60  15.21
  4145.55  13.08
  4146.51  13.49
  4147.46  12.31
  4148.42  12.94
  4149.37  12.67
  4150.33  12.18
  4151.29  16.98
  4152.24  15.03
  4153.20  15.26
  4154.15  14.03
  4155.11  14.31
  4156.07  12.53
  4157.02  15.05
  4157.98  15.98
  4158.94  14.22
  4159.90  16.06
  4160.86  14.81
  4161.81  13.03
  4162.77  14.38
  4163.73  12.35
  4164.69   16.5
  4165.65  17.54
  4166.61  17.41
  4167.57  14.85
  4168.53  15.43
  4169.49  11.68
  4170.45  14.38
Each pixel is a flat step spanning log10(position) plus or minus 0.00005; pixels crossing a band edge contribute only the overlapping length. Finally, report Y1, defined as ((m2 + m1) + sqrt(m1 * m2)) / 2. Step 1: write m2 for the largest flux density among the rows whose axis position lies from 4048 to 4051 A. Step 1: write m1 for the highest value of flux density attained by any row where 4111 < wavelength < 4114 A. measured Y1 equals 24.3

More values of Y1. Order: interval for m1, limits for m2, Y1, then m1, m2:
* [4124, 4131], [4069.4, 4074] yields 26.2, 17.57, 17.3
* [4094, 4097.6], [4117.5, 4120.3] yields 21.7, 14.54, 14.45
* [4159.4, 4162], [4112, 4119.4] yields 23.9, 16.06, 15.83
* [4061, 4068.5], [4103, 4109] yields 25.5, 15.31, 18.72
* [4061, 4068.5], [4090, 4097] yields 24.7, 15.31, 17.6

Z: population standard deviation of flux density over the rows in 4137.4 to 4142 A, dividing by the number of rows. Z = 0.77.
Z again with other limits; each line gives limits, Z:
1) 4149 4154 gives 1.77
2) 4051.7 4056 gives 0.87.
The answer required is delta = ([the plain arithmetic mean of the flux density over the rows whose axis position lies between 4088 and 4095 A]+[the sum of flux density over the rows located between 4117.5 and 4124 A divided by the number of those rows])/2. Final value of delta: 14.7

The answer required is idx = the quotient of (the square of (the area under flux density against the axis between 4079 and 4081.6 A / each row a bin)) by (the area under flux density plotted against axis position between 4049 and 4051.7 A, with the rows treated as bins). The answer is 38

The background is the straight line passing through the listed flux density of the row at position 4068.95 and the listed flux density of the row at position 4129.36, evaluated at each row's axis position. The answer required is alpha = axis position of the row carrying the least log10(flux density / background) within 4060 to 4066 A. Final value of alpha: 4061.46 A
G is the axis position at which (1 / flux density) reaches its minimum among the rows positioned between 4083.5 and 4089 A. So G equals 4085.85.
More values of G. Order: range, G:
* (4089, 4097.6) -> 4091.50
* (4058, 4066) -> 4063.33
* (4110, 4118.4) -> 4113.23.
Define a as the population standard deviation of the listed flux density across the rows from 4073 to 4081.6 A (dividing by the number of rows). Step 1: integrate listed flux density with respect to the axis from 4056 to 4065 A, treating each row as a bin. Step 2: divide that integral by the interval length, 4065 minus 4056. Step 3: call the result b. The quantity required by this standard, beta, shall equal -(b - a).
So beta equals -13.1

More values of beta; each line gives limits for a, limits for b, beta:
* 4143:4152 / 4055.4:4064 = -12.0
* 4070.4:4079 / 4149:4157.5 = -12.8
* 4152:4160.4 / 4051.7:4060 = -13.8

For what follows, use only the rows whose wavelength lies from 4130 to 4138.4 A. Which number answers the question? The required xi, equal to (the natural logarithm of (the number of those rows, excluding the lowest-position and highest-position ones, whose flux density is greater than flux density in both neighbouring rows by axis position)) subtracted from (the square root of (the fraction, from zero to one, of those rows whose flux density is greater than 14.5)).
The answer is -0.43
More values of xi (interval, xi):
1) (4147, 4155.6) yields -0.52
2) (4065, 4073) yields -0.03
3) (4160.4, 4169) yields 0.12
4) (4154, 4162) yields -0.43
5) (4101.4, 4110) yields -0.77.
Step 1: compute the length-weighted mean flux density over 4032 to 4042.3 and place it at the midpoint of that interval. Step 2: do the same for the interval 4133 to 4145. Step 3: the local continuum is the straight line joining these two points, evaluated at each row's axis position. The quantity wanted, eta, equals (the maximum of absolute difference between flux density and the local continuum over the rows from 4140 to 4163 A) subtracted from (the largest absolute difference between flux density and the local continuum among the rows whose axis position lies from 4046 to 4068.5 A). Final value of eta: -1.3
